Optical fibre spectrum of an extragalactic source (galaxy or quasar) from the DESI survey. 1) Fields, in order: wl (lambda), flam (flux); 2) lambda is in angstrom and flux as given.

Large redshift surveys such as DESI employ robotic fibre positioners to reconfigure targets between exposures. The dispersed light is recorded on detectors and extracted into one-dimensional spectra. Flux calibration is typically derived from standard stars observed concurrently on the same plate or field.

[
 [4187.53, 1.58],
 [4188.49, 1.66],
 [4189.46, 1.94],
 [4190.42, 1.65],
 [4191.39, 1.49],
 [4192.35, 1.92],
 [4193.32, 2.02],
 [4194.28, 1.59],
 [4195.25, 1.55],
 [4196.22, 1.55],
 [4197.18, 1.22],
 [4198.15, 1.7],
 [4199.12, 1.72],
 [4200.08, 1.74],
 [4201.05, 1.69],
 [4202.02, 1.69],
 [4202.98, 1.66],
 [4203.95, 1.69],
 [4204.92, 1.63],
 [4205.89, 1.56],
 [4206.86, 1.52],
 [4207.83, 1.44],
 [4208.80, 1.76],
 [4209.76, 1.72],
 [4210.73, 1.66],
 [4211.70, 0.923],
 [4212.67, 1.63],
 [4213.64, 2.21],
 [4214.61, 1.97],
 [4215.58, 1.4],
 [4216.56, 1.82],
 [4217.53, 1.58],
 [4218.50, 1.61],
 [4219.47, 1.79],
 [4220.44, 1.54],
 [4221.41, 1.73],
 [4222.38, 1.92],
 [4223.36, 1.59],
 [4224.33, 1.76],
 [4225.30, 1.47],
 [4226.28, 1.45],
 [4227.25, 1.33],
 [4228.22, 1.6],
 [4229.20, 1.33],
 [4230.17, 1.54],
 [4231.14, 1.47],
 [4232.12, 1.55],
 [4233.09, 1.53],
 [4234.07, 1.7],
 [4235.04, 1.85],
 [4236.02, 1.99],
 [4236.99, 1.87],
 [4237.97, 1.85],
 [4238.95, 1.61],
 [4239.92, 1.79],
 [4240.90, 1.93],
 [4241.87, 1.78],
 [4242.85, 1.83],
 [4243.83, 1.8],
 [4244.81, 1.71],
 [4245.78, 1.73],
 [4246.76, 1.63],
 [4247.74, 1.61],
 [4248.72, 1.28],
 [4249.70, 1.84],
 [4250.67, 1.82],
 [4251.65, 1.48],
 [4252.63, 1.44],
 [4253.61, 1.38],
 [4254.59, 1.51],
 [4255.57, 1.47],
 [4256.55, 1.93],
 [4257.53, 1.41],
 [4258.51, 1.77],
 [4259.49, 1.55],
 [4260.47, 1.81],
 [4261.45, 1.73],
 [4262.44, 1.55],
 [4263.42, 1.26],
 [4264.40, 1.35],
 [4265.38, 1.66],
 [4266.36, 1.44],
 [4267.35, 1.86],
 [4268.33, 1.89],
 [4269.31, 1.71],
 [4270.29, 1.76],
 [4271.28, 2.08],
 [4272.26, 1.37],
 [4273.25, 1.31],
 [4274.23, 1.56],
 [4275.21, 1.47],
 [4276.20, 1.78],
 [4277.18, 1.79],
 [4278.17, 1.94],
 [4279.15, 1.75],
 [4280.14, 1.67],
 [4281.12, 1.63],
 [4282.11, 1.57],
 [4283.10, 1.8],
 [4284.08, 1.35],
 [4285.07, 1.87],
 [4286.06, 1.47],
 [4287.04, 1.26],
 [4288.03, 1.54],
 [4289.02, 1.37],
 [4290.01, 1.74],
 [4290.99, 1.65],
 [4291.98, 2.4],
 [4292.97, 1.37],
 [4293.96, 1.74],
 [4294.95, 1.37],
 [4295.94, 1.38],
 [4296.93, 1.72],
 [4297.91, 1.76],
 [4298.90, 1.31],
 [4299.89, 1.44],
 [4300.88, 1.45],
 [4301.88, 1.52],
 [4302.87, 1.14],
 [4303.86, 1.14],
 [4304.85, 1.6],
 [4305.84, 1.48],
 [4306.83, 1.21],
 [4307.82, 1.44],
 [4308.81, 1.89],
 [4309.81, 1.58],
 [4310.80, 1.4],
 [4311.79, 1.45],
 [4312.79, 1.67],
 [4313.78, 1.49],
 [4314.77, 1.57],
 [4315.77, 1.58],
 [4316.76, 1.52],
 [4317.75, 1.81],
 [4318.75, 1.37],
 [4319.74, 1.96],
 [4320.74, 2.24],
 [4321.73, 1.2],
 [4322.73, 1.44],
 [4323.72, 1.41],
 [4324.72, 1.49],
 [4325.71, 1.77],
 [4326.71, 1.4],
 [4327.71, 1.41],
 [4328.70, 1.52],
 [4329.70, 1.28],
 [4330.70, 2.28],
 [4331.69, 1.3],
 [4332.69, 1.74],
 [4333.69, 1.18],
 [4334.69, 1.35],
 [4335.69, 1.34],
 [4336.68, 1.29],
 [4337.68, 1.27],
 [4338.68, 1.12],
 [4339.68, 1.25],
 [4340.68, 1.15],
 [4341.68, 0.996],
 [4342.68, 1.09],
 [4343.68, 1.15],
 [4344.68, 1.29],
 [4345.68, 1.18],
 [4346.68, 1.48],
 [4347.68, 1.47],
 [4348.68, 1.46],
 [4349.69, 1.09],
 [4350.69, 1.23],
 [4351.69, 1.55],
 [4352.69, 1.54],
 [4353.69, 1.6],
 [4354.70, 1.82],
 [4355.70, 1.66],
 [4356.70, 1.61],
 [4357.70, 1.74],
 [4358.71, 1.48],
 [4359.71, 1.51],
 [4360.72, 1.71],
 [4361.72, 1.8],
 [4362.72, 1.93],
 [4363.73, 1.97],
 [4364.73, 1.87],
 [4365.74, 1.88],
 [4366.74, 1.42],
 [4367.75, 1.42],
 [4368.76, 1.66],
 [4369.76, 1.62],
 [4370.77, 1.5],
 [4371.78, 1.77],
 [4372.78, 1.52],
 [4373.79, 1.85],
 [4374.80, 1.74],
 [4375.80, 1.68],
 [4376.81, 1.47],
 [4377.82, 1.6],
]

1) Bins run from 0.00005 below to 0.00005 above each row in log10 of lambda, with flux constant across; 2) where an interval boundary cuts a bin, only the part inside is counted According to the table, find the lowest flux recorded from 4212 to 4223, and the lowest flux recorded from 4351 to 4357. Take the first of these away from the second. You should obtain 0.14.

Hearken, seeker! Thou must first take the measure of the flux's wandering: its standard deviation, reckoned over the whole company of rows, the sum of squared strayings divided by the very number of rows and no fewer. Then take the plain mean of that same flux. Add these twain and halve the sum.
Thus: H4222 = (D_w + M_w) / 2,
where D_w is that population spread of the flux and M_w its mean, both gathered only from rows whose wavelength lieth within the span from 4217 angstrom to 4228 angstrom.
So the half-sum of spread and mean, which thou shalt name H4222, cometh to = 0.890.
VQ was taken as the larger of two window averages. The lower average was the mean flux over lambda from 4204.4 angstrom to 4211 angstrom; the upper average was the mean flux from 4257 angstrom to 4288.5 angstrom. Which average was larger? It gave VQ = 1.624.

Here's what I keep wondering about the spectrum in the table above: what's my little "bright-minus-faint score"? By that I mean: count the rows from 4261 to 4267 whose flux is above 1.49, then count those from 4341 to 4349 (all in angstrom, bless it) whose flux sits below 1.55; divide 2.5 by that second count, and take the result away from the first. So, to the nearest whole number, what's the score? 3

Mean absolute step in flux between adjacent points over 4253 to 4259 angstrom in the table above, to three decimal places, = 0.302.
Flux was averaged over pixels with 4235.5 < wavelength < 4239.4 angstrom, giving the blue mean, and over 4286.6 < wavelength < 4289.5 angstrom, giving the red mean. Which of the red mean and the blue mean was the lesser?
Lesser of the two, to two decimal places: 1.39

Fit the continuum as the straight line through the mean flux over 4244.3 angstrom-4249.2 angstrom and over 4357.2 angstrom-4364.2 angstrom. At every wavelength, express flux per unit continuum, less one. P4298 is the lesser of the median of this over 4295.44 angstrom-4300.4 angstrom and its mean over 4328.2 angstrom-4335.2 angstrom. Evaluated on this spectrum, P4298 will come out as -0.13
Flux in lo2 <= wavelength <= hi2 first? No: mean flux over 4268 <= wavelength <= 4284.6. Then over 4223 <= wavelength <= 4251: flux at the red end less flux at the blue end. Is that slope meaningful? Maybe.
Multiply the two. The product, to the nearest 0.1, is 0.4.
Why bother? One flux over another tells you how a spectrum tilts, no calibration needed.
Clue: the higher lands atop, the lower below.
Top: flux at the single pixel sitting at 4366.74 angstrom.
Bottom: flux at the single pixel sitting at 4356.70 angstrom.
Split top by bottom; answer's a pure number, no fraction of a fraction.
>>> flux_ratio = 0.88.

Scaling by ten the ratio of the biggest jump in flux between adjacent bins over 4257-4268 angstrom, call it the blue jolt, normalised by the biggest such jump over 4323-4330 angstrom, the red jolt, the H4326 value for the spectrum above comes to 11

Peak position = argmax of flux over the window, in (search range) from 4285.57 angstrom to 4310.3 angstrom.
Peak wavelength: 4291.98 angstrom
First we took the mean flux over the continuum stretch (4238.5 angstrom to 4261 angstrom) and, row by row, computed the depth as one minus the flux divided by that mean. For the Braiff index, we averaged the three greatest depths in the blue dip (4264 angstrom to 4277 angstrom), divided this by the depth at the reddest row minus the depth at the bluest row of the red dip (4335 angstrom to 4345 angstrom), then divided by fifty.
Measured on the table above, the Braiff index 0.13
